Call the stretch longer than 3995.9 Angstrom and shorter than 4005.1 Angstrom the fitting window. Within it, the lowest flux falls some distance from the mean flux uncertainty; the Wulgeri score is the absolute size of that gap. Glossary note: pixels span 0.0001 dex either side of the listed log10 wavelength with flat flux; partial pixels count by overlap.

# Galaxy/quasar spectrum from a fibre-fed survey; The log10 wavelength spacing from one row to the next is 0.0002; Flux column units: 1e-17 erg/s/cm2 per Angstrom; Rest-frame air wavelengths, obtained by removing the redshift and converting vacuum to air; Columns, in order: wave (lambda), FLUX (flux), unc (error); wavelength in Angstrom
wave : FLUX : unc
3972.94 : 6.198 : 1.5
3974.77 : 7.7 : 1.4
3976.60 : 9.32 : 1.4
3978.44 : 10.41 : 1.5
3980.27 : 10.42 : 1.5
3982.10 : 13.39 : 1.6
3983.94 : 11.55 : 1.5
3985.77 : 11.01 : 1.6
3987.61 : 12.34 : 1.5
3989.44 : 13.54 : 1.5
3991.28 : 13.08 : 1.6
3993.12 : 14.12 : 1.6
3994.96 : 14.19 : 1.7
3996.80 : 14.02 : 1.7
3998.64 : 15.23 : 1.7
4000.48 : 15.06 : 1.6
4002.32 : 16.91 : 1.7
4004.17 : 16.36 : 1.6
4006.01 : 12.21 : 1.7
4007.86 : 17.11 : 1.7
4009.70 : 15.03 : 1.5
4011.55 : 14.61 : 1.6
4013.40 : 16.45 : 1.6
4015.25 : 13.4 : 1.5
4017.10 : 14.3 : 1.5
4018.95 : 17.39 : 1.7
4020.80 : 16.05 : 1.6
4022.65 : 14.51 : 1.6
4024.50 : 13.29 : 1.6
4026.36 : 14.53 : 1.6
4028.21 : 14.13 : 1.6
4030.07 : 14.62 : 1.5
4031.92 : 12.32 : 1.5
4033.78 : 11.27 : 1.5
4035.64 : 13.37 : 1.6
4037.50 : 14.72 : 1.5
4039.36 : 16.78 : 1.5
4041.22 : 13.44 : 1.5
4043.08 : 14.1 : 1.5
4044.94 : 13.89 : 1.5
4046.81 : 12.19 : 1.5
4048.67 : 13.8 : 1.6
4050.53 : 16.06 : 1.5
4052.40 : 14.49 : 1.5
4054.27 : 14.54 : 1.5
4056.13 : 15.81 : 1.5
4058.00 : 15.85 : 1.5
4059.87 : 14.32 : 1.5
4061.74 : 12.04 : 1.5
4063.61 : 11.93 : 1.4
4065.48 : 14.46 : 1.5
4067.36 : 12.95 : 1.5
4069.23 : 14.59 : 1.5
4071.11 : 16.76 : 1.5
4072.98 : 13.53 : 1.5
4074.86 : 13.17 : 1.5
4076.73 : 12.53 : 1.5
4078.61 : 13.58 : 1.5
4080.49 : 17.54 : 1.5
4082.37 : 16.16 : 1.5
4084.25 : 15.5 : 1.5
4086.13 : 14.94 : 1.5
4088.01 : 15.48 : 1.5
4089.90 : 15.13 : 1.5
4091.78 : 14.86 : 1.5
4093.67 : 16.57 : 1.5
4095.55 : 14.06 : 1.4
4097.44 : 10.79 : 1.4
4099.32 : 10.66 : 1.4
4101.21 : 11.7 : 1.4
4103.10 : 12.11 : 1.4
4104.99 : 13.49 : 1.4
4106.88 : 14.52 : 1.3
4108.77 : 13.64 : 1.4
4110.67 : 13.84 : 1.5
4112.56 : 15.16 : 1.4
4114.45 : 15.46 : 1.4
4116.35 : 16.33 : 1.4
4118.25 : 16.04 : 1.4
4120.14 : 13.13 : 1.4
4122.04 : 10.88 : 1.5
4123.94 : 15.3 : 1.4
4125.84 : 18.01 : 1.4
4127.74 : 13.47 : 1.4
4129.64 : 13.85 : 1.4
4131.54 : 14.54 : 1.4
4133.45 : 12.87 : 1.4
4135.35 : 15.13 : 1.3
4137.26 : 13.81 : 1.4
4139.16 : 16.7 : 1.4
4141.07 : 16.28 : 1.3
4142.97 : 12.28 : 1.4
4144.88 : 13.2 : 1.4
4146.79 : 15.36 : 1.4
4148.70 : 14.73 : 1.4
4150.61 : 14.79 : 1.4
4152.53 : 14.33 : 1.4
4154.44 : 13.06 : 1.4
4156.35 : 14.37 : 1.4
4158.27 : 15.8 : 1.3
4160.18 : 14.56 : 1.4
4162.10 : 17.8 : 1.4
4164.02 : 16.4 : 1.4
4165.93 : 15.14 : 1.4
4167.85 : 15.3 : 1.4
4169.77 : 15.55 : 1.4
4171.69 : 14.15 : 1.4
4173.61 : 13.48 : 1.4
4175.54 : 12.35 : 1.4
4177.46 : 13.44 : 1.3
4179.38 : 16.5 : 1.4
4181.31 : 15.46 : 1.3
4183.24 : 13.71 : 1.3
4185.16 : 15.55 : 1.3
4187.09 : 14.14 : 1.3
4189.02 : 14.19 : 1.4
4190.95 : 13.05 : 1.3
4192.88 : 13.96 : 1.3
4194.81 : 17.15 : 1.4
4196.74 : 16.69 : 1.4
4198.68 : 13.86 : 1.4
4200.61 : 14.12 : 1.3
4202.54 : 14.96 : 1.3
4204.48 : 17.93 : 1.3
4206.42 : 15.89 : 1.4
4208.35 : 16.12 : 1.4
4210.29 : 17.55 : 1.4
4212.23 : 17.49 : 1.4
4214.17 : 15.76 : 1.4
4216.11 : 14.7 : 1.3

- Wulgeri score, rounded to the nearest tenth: 12.4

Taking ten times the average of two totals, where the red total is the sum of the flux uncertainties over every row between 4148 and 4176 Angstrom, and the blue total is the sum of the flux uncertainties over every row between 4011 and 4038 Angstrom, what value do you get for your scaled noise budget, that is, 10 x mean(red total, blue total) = 222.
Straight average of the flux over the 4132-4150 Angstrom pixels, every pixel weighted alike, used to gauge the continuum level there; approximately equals 14.5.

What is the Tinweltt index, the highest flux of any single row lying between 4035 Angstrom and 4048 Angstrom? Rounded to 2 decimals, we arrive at 16.78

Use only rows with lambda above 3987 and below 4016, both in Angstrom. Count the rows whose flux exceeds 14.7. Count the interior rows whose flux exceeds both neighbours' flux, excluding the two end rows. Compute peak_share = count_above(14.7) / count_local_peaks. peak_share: 1.2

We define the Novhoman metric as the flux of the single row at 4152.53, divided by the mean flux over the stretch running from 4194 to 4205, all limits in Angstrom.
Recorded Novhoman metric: 0.91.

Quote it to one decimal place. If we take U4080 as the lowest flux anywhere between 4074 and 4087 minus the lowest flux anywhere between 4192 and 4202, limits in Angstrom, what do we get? -1.3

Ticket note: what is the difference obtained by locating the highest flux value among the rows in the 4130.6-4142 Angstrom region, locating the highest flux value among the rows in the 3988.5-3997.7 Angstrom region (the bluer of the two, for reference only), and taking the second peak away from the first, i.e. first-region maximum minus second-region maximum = 3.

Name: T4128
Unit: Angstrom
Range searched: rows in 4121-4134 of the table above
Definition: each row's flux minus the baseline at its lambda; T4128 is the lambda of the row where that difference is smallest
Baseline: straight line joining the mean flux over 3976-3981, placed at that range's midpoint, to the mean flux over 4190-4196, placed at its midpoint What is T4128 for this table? 4122.04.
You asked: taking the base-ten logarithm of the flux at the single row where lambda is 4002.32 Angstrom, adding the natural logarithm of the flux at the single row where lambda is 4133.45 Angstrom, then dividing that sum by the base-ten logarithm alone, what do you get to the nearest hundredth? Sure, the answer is 3.08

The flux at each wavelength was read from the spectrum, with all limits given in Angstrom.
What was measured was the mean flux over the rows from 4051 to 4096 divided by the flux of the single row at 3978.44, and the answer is 1.4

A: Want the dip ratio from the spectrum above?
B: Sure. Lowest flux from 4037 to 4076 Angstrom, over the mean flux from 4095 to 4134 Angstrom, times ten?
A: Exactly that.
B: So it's 8.64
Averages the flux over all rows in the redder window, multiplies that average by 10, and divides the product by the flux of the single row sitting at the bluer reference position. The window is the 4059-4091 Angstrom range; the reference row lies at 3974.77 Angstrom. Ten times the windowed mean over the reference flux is 19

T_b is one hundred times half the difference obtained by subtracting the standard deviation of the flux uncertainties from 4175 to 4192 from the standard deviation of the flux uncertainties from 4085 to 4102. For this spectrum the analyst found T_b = 0.1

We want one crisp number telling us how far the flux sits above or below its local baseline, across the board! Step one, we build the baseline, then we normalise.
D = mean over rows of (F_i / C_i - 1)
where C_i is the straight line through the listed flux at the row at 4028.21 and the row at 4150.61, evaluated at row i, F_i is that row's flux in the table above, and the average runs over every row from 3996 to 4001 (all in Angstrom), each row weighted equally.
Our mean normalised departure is 0.057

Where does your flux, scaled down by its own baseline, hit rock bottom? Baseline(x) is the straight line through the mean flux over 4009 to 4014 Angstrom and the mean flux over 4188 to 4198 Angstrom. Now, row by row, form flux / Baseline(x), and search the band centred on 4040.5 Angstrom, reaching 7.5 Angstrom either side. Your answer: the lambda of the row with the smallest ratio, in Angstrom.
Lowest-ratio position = 4033.78 Angstrom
